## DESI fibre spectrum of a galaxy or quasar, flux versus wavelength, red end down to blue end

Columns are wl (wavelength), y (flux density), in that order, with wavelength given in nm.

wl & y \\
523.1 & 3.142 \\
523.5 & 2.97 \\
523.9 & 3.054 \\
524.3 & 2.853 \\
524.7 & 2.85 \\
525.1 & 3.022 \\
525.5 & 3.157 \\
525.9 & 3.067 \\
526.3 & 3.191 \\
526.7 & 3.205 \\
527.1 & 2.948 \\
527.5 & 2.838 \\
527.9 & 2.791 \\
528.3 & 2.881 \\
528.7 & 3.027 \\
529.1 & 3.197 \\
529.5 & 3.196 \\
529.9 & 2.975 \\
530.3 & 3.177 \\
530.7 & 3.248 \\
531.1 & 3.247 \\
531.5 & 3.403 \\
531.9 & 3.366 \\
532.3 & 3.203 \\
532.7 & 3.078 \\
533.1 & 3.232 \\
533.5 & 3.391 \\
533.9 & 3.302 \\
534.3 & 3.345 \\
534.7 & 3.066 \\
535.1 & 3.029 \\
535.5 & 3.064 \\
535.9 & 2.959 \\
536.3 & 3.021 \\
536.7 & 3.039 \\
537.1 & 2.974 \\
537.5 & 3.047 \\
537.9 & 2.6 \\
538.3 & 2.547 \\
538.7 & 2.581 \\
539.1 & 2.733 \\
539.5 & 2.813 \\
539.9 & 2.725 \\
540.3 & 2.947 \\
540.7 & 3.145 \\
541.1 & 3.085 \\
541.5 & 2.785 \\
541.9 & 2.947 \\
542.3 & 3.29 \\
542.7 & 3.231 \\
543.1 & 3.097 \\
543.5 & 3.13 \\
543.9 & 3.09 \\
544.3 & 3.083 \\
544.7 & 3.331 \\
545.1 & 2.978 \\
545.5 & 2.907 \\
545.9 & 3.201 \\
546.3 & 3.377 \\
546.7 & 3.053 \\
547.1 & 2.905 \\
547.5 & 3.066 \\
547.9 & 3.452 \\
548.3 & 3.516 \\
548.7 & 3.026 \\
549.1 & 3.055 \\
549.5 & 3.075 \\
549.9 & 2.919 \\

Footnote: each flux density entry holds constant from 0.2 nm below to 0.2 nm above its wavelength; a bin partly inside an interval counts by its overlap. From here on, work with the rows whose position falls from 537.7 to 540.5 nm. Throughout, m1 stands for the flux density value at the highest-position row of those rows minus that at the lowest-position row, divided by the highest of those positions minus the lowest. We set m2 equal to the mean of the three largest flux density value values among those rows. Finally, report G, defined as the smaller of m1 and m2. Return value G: 0.14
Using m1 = 0.14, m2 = 2.83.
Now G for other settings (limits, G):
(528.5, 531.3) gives 0.09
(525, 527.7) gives -0.08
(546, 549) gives -0.15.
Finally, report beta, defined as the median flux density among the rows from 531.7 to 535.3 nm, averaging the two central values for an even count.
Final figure 3.23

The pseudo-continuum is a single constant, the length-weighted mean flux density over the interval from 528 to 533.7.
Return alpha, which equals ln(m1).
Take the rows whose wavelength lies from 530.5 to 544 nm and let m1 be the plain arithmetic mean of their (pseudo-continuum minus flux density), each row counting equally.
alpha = -2.05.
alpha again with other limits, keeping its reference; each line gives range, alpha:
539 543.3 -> -1.62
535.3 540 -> -1.08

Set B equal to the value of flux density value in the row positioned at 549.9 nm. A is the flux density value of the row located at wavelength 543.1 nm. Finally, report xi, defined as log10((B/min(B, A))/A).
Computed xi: -0.491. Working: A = 3.097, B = 2.919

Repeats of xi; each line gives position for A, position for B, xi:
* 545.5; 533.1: -0.417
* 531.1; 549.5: -0.511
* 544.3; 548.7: -0.489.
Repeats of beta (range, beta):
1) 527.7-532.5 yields 3.20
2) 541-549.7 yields 3.08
